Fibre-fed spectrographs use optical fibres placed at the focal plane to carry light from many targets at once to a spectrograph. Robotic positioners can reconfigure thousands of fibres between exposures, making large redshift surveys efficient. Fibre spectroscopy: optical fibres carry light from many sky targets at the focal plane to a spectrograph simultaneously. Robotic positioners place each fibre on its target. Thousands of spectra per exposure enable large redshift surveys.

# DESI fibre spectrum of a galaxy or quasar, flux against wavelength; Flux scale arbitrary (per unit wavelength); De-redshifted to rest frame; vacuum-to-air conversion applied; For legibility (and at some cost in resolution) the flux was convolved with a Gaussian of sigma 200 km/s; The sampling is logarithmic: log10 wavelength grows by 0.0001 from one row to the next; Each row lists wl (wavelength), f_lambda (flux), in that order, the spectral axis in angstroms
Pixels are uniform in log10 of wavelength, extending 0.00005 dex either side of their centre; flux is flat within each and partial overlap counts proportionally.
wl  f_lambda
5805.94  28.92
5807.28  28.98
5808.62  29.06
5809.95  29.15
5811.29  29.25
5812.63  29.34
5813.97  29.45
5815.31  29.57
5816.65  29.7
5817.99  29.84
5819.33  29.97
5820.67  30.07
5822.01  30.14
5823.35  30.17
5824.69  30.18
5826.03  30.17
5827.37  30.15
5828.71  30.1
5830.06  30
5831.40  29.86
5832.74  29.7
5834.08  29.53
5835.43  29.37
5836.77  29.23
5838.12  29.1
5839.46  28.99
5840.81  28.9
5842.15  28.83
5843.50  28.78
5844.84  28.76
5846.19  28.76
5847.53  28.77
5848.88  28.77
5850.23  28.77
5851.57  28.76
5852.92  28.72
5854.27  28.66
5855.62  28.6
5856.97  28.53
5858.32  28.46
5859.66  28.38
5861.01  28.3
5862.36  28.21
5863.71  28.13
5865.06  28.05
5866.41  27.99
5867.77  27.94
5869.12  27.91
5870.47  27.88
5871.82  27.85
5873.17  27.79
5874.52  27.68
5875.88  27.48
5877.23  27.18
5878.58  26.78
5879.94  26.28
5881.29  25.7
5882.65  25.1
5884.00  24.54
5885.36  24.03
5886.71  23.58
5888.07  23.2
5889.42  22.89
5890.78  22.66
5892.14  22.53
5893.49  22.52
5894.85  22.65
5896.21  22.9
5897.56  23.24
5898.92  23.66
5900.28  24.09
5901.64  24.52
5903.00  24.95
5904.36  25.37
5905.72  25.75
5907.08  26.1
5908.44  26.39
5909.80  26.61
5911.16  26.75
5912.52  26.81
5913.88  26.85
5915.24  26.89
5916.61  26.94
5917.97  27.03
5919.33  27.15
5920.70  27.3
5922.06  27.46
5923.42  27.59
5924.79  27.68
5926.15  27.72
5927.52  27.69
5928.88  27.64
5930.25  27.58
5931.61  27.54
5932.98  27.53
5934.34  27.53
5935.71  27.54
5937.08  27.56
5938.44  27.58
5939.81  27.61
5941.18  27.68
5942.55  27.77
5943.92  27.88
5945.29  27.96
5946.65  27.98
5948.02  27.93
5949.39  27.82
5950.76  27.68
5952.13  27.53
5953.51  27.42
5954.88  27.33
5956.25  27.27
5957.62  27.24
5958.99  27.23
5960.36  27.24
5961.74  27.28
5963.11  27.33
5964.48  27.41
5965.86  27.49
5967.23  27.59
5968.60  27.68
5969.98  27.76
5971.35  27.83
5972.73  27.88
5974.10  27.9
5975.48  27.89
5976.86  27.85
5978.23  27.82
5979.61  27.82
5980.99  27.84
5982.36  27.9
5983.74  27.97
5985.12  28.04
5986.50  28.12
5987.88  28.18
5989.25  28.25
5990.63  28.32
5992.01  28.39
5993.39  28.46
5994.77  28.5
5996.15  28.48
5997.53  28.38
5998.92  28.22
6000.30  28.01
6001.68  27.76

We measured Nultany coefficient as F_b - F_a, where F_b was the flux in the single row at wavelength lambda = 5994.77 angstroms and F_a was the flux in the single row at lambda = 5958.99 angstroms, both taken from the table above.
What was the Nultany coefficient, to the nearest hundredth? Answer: 1.27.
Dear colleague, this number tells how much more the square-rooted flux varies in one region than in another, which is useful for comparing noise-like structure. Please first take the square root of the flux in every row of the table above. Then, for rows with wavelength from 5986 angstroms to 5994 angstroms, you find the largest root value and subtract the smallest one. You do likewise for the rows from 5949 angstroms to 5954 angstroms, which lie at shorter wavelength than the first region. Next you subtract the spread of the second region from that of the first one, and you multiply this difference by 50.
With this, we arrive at 0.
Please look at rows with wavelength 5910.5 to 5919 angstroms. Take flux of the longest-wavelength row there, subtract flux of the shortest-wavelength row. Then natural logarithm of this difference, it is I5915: -1.27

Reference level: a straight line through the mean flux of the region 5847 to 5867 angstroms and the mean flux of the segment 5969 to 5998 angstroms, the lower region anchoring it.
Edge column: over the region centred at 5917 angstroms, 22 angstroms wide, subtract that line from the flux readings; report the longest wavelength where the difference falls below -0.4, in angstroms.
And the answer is 5927.52 angstroms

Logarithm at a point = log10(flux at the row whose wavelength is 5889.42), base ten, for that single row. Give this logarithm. 1.36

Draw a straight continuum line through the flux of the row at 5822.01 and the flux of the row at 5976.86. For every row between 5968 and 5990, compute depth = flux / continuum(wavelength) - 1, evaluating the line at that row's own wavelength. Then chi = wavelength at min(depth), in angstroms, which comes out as 5968.60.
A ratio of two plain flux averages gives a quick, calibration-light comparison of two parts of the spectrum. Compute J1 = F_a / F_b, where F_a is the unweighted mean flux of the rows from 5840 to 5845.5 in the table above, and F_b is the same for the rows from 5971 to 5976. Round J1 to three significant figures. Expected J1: 1.03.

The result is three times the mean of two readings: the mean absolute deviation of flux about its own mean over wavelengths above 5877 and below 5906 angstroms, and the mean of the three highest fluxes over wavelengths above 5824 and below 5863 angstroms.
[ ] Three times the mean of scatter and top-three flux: 47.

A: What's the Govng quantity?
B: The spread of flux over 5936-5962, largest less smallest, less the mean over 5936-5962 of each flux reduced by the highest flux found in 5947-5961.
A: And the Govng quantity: 1.1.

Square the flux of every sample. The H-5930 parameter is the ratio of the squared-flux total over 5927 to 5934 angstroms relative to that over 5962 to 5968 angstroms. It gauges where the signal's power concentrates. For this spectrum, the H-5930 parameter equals 1.3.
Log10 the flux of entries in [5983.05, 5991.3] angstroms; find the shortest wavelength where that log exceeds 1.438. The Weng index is 5983.74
